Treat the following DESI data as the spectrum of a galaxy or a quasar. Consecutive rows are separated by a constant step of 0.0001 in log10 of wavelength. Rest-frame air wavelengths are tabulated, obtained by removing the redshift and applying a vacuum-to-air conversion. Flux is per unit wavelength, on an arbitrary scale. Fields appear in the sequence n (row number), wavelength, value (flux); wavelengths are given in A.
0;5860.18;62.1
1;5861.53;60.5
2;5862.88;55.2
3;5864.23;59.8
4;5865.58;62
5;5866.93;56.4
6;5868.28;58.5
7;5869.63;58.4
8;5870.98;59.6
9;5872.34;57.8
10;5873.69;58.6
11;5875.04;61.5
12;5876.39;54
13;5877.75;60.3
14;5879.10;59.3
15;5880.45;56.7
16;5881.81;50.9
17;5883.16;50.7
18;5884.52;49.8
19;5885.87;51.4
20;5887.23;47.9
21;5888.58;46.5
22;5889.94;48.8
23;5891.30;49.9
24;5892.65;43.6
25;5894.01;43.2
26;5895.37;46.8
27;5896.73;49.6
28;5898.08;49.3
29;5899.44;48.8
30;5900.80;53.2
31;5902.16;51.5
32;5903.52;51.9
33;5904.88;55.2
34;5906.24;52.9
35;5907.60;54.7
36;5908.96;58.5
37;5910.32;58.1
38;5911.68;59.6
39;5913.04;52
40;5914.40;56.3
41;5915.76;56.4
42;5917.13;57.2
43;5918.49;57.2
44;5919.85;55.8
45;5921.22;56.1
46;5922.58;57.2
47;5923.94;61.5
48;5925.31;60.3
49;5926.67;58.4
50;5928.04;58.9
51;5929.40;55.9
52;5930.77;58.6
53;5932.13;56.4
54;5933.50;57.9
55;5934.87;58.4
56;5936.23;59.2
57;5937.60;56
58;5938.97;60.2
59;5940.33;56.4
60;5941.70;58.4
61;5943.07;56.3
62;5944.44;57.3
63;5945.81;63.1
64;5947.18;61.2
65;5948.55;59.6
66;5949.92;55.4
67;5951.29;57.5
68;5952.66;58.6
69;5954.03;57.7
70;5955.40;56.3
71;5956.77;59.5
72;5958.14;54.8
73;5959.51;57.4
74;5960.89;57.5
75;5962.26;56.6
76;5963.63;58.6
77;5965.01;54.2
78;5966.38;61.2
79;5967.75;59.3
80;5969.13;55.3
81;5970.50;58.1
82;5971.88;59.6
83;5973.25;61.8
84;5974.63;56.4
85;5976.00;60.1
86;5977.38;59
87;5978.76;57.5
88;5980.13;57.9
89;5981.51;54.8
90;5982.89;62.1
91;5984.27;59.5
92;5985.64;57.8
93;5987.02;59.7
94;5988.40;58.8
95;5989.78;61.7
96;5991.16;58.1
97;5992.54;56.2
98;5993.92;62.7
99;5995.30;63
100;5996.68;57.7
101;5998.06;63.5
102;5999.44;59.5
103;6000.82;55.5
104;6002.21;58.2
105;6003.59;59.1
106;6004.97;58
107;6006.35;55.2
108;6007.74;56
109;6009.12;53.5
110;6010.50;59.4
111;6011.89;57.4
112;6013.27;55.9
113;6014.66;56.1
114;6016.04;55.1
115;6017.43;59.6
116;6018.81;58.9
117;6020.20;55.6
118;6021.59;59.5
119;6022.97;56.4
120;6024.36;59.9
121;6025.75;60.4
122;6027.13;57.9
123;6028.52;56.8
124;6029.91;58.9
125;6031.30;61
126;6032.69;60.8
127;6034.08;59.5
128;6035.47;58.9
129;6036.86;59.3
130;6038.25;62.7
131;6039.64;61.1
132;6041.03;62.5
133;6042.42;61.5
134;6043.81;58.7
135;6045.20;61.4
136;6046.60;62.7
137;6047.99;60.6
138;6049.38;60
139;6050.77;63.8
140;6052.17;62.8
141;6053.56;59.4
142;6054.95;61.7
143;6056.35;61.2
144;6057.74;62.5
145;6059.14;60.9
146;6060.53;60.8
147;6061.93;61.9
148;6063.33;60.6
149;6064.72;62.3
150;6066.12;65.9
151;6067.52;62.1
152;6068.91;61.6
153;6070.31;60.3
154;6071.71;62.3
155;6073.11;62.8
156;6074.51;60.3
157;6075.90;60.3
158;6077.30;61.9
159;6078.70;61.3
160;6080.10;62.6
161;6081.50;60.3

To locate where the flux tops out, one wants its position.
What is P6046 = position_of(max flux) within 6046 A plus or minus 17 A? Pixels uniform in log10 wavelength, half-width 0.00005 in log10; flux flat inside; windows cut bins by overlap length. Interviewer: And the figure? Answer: 6050.77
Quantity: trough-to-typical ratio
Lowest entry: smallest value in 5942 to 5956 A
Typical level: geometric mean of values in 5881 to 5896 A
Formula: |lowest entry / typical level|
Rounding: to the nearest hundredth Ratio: 1.15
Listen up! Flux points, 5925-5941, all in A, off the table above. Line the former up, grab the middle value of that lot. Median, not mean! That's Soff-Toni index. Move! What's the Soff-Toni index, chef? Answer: 58.4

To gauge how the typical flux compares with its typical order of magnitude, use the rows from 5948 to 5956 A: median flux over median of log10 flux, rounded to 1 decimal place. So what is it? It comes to 32.7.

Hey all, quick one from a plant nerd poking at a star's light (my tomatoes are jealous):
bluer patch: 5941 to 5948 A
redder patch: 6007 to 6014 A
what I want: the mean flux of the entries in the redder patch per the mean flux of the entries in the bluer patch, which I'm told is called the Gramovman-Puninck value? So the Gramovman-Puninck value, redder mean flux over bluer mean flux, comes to 0.95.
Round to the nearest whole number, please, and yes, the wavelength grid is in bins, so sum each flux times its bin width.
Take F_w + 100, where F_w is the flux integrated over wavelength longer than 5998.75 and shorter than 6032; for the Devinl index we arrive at 2017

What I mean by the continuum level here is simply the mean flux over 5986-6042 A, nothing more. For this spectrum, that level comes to 58.8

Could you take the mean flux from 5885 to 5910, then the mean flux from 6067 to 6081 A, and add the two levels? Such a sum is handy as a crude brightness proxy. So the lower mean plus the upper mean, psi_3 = 112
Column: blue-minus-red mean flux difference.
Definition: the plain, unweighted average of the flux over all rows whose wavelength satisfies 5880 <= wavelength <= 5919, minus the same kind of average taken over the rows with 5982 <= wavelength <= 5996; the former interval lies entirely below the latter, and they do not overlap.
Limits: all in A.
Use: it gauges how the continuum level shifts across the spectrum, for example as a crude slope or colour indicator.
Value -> -8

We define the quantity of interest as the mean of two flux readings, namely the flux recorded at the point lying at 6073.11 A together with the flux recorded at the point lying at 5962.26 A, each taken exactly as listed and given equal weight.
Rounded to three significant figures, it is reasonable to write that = 59.7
